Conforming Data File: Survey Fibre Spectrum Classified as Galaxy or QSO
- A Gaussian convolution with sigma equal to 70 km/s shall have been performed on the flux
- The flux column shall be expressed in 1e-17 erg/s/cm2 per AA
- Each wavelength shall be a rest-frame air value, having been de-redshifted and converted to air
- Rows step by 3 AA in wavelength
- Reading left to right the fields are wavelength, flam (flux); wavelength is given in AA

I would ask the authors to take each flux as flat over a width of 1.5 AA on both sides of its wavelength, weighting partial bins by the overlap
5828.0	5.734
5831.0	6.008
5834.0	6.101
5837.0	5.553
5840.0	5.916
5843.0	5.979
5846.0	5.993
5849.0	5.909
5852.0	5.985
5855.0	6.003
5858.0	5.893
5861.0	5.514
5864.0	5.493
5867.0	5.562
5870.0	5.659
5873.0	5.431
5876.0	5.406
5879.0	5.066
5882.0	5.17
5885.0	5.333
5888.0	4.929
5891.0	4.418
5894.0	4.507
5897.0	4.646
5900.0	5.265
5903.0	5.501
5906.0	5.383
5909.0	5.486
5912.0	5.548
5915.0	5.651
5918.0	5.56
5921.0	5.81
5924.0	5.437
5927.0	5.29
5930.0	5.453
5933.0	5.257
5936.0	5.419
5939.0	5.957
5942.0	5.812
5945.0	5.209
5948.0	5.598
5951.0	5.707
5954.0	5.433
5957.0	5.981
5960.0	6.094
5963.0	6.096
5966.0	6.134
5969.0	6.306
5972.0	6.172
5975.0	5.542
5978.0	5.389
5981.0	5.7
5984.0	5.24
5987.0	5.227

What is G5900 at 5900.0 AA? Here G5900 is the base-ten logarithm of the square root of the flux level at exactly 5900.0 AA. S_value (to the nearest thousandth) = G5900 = 0.361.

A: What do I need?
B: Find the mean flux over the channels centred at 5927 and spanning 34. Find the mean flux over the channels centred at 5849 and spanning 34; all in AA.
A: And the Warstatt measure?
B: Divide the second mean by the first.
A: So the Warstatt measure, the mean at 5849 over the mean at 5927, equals 1.05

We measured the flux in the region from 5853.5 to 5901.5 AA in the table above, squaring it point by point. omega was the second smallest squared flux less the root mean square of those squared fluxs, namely -8.0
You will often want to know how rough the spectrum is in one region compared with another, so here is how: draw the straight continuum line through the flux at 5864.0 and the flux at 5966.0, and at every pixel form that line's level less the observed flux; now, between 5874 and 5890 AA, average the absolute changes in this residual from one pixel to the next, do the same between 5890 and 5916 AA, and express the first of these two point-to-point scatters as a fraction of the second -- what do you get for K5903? 1.49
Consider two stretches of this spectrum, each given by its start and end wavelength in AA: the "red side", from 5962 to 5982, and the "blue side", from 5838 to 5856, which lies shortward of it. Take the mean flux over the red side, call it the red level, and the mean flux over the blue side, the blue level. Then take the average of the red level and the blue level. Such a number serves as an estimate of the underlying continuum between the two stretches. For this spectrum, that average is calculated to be 5.93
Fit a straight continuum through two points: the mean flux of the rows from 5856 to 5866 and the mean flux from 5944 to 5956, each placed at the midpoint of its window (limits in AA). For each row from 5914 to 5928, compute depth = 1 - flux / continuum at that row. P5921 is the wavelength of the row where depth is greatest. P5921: 5927.0 AA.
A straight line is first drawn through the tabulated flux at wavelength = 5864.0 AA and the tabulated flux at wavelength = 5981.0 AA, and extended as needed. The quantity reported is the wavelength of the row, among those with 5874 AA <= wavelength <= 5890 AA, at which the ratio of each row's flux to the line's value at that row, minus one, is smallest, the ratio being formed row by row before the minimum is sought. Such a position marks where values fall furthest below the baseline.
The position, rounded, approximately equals 5888.0 AA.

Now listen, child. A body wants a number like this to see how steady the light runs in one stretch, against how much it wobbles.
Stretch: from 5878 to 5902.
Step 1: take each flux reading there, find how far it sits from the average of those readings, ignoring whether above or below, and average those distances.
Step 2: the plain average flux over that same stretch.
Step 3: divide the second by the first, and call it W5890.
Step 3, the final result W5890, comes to 17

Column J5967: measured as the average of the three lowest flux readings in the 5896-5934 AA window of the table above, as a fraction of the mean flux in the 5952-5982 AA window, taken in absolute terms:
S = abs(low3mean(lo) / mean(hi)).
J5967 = 0.86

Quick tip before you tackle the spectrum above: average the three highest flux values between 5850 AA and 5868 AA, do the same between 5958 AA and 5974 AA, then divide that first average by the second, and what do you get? 0.96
